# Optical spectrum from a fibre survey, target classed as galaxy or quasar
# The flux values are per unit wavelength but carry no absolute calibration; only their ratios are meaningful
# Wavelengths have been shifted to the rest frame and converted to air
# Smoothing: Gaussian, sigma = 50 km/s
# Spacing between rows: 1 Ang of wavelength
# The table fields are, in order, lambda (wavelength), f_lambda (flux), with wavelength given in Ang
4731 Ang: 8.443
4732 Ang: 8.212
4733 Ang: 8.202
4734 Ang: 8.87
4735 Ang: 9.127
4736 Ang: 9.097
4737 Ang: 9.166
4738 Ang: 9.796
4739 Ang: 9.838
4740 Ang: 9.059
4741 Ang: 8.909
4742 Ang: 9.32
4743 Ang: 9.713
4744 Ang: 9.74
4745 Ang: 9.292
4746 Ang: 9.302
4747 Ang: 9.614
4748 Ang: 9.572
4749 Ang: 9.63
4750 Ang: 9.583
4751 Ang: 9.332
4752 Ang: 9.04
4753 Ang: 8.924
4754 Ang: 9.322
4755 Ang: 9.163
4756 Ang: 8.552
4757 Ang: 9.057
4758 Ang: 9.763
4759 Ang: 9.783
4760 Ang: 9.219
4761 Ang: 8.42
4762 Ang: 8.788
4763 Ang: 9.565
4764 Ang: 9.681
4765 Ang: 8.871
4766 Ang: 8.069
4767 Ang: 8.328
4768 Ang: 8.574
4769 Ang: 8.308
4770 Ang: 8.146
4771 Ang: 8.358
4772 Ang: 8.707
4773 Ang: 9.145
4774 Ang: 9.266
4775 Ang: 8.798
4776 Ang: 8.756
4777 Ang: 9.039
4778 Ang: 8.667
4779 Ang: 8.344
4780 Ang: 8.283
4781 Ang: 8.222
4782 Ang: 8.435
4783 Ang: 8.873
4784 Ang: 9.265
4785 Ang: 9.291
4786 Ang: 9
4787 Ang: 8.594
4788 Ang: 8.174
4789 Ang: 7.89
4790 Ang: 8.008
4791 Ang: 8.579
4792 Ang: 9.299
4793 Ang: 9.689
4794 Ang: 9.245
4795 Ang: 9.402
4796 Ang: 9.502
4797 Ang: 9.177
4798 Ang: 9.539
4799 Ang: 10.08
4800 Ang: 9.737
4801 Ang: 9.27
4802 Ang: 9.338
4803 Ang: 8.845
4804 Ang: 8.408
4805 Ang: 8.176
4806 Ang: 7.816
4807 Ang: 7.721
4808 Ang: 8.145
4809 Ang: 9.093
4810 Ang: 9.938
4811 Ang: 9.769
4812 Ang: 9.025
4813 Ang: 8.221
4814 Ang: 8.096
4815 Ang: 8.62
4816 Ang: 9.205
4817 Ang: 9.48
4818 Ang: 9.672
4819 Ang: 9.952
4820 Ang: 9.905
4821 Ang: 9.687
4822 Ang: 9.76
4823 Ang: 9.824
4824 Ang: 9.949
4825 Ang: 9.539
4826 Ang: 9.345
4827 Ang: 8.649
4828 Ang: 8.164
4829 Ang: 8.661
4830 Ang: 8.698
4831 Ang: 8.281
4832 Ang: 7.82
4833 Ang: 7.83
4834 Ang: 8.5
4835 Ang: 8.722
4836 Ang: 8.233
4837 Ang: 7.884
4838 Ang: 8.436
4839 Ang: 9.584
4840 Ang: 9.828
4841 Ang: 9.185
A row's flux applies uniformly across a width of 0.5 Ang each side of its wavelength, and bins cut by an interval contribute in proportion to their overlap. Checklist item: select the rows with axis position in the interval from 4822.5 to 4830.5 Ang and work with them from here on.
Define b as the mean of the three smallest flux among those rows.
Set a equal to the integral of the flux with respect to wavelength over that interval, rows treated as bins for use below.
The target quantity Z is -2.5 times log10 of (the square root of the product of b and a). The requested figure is -3.49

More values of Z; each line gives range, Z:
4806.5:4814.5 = -3.43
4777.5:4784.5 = -3.37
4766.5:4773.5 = -3.37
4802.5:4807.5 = -3.14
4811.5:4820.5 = -3.54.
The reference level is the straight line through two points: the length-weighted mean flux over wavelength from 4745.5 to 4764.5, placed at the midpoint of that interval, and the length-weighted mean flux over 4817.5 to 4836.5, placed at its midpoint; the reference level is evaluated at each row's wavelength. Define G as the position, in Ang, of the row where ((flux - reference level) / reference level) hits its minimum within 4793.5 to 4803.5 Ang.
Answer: 4803 Ang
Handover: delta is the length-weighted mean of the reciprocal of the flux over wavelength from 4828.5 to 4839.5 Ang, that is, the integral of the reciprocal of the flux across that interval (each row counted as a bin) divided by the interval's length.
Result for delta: 0.119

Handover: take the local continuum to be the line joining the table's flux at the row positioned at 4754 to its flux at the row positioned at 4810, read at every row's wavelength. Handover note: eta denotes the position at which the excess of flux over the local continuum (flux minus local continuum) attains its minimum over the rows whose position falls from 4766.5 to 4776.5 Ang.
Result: 4770 Ang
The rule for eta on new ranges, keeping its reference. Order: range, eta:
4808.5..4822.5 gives 4814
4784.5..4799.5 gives 4789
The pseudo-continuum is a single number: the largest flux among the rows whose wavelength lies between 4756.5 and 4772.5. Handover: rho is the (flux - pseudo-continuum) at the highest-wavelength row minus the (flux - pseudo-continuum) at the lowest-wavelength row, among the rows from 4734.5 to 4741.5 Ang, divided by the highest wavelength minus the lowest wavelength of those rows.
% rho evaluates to -0.04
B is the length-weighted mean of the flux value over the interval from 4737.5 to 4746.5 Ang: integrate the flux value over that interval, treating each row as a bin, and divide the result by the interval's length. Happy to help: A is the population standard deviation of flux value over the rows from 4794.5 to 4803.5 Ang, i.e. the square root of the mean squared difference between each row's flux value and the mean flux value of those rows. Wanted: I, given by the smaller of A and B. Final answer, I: 0.33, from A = 0.33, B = 9.4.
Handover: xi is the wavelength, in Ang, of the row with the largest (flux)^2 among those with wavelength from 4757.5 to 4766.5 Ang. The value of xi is 4759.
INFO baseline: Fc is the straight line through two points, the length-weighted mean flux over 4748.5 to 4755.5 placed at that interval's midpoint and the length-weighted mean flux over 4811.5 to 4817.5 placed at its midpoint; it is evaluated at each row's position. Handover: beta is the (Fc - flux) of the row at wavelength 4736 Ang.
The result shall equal 0.3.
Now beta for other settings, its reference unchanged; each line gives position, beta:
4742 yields 0.0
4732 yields 1.2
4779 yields 0.7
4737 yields 0.2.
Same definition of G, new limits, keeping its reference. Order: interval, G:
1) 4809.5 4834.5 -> 4832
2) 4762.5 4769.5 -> 4766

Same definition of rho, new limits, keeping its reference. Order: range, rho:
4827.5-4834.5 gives 0.06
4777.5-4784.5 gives 0.10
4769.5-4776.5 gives 0.10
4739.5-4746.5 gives 0.04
